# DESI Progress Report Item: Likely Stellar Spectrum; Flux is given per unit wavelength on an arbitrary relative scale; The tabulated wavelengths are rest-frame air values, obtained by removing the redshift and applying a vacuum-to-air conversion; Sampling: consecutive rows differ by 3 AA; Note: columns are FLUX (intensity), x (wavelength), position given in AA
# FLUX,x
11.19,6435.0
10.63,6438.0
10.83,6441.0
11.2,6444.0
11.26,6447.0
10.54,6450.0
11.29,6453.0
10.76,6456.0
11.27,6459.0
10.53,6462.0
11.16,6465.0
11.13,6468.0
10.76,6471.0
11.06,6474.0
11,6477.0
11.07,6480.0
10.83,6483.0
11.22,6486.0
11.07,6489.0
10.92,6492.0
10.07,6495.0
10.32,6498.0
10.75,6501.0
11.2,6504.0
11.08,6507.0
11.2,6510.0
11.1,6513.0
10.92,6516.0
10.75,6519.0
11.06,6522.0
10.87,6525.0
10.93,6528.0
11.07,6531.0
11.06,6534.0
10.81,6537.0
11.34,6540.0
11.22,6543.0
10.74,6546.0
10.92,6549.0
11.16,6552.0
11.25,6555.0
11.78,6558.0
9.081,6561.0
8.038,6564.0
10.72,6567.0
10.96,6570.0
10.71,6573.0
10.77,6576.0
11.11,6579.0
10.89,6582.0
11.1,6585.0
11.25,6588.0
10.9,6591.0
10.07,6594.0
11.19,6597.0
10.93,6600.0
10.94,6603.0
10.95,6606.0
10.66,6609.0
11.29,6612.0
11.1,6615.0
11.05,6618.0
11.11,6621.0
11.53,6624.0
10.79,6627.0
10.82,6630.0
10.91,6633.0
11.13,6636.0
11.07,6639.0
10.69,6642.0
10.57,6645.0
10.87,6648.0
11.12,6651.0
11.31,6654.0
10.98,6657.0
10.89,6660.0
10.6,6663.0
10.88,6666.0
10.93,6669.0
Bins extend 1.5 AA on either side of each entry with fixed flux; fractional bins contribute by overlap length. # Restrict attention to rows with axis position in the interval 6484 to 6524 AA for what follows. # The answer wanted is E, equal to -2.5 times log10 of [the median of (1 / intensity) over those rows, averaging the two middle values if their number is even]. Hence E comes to 2.61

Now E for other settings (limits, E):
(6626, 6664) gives 2.59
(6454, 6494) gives 2.61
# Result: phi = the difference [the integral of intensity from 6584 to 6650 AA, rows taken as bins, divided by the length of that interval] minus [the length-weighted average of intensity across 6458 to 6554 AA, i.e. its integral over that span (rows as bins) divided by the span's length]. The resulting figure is 0.00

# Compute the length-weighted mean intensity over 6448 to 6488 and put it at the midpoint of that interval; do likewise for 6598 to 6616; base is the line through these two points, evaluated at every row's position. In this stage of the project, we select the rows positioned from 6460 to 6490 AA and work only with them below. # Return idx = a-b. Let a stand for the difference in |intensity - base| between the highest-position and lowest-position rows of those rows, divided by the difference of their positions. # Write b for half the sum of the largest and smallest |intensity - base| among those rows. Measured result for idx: -0.2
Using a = -0.013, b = 0.23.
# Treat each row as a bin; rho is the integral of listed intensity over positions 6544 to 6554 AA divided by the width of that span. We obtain 11.0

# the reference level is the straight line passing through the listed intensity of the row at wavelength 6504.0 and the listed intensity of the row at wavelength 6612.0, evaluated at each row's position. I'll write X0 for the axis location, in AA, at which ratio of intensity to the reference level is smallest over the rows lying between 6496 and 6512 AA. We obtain 6498.0 AA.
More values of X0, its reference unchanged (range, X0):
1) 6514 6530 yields 6519.0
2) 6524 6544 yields 6537.0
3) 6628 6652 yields 6645.0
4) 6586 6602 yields 6594.0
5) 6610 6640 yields 6627.0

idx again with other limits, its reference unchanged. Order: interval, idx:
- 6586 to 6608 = -0.5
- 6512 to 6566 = -1.4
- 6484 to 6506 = -0.5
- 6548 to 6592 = -1.5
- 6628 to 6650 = -0.2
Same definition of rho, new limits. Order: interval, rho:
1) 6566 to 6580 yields 10.8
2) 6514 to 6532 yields 10.9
